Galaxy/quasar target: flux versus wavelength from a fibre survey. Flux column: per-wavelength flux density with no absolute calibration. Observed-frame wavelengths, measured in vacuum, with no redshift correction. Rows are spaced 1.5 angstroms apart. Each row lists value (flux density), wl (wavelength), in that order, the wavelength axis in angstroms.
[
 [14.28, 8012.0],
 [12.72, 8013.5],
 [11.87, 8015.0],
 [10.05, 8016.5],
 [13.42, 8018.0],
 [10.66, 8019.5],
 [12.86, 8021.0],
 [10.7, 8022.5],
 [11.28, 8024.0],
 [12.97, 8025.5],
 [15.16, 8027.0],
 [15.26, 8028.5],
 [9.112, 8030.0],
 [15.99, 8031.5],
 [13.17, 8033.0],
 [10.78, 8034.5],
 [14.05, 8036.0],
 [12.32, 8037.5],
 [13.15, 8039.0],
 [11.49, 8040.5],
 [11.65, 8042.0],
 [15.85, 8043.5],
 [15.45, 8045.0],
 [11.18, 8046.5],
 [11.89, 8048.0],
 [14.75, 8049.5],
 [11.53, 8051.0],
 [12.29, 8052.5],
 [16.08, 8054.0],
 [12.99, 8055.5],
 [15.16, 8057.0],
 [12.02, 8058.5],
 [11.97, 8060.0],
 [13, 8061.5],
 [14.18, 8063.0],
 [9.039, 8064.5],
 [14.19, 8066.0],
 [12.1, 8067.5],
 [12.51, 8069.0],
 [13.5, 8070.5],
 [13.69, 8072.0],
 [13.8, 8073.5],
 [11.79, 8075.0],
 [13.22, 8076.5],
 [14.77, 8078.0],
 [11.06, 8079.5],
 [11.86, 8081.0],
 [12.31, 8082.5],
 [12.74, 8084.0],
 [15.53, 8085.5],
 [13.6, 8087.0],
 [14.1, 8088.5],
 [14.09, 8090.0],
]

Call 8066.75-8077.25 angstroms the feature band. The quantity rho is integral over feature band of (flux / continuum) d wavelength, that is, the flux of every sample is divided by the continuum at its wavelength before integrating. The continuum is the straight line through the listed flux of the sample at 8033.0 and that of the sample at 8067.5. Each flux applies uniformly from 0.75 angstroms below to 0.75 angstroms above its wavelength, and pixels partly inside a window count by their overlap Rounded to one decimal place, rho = 11.4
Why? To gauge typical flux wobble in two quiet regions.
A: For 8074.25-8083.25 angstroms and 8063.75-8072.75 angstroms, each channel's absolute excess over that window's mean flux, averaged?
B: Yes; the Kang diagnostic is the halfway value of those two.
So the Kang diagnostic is 1.1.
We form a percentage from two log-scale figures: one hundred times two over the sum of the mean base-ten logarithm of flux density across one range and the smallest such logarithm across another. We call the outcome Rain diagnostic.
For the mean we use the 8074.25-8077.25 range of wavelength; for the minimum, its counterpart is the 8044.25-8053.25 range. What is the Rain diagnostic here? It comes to 93.2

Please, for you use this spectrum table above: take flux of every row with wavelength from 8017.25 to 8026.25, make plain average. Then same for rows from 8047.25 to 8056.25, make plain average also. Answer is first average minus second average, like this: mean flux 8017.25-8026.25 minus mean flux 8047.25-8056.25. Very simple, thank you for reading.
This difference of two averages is -1.3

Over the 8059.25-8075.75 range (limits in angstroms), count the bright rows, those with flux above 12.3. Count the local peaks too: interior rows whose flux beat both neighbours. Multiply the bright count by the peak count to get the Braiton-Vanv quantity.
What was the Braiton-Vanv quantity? 21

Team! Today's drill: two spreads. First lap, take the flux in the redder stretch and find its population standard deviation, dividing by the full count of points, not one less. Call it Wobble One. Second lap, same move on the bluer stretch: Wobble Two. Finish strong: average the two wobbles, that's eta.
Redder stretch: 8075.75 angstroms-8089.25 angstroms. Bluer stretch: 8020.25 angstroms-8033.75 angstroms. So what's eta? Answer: 1.75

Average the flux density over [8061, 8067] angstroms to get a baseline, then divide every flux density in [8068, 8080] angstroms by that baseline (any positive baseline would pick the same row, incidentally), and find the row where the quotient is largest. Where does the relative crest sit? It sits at 8078.0 angstroms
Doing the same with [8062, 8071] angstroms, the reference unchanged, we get 8066.0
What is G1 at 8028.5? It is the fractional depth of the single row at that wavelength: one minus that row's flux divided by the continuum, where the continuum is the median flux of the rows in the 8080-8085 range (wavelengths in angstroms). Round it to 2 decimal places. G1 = -0.24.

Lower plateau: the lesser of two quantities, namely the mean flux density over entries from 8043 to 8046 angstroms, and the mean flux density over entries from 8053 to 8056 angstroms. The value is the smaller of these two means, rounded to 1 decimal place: 14.5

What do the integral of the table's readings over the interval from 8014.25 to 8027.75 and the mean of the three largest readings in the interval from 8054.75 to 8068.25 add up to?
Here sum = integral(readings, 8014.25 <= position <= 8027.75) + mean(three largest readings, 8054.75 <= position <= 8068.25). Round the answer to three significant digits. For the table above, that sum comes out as 178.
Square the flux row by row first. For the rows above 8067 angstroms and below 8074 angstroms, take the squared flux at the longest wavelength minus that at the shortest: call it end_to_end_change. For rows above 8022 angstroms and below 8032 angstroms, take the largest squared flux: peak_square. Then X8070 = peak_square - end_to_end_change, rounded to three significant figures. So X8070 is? 212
